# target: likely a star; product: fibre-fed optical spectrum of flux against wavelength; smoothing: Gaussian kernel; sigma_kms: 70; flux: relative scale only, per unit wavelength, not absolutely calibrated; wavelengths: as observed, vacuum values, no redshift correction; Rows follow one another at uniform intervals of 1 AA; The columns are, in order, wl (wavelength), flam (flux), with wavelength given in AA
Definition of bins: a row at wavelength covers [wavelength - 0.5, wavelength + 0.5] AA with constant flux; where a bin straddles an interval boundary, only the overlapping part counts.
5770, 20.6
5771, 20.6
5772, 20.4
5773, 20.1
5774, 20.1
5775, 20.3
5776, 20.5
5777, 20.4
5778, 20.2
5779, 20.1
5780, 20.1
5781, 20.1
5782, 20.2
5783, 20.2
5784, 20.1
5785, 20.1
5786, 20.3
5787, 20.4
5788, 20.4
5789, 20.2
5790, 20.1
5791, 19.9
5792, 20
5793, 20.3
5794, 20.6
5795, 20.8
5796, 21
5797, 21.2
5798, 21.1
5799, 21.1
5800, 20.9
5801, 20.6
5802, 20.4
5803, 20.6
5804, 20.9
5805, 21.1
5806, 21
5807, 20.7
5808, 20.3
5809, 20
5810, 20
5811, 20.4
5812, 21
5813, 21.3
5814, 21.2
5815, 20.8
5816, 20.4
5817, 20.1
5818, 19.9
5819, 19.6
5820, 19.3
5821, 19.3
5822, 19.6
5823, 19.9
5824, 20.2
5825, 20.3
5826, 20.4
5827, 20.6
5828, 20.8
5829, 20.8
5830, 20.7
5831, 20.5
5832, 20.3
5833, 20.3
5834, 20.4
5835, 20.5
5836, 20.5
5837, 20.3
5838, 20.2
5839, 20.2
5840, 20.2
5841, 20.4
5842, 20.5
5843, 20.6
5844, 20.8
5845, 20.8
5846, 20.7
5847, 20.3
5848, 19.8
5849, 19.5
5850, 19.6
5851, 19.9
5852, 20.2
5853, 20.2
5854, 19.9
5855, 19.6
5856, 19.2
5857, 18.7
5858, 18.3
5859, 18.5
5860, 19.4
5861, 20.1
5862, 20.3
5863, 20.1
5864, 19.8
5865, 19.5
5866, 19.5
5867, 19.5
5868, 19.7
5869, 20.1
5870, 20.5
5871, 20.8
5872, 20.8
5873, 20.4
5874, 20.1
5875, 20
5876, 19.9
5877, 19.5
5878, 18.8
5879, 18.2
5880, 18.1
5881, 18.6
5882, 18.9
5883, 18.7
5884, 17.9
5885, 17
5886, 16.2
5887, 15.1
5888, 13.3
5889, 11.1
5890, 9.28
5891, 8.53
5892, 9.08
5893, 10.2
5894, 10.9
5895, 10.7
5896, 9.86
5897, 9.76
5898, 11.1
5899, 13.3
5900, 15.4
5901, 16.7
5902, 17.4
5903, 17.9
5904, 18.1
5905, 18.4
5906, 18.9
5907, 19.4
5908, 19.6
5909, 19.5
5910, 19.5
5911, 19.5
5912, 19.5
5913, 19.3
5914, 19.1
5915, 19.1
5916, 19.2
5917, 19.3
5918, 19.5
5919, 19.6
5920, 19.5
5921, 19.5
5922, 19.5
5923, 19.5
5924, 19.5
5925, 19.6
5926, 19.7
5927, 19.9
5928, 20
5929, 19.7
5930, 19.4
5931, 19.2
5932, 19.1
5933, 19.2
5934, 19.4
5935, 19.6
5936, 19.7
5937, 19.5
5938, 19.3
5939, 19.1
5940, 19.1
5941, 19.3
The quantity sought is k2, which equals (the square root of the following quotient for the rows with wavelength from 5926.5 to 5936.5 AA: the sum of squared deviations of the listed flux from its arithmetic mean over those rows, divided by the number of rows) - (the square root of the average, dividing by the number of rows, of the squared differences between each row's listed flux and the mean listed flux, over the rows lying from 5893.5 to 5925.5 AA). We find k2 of -3.0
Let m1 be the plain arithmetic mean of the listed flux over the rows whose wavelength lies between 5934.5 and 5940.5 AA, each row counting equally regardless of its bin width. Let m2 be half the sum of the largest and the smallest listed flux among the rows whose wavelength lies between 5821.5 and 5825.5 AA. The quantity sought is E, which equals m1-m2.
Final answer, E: -0.6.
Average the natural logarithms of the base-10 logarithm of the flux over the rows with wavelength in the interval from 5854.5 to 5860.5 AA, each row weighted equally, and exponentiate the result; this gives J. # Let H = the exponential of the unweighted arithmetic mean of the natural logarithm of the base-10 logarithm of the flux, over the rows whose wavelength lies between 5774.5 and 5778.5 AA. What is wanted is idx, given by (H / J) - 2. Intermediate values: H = 1.31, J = 1.28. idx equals -0.98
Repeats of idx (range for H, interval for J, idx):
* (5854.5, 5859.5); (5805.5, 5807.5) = -1.03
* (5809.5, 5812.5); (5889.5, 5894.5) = -0.66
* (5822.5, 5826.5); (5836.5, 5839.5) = -1.00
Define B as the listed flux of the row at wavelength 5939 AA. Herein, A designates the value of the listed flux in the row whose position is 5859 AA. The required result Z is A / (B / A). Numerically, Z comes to 17.9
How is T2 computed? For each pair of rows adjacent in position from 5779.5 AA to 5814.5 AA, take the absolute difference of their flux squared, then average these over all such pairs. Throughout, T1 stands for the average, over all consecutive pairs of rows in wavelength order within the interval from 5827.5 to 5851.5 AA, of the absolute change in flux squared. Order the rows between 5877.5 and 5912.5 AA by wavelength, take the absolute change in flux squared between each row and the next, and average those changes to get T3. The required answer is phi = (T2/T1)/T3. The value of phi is 0.064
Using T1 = 6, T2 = 7.6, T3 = 21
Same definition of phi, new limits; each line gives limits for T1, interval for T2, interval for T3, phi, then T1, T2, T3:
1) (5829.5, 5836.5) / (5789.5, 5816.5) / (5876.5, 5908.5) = 0.105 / 4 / 10.0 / 23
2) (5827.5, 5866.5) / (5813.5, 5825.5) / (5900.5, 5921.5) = 0.166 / 9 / 10.6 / 7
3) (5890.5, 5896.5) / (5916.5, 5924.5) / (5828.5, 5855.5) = 0.025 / 14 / 2.2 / 7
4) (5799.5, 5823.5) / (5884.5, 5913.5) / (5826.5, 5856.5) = 0.285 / 11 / 20.9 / 7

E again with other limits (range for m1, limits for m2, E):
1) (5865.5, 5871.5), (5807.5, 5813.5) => -0.6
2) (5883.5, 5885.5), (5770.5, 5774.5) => -2.9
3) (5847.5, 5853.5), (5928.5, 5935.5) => 0.5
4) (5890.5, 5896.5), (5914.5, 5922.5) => -9.5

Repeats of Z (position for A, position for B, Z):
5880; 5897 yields 33.6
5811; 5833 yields 20.5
